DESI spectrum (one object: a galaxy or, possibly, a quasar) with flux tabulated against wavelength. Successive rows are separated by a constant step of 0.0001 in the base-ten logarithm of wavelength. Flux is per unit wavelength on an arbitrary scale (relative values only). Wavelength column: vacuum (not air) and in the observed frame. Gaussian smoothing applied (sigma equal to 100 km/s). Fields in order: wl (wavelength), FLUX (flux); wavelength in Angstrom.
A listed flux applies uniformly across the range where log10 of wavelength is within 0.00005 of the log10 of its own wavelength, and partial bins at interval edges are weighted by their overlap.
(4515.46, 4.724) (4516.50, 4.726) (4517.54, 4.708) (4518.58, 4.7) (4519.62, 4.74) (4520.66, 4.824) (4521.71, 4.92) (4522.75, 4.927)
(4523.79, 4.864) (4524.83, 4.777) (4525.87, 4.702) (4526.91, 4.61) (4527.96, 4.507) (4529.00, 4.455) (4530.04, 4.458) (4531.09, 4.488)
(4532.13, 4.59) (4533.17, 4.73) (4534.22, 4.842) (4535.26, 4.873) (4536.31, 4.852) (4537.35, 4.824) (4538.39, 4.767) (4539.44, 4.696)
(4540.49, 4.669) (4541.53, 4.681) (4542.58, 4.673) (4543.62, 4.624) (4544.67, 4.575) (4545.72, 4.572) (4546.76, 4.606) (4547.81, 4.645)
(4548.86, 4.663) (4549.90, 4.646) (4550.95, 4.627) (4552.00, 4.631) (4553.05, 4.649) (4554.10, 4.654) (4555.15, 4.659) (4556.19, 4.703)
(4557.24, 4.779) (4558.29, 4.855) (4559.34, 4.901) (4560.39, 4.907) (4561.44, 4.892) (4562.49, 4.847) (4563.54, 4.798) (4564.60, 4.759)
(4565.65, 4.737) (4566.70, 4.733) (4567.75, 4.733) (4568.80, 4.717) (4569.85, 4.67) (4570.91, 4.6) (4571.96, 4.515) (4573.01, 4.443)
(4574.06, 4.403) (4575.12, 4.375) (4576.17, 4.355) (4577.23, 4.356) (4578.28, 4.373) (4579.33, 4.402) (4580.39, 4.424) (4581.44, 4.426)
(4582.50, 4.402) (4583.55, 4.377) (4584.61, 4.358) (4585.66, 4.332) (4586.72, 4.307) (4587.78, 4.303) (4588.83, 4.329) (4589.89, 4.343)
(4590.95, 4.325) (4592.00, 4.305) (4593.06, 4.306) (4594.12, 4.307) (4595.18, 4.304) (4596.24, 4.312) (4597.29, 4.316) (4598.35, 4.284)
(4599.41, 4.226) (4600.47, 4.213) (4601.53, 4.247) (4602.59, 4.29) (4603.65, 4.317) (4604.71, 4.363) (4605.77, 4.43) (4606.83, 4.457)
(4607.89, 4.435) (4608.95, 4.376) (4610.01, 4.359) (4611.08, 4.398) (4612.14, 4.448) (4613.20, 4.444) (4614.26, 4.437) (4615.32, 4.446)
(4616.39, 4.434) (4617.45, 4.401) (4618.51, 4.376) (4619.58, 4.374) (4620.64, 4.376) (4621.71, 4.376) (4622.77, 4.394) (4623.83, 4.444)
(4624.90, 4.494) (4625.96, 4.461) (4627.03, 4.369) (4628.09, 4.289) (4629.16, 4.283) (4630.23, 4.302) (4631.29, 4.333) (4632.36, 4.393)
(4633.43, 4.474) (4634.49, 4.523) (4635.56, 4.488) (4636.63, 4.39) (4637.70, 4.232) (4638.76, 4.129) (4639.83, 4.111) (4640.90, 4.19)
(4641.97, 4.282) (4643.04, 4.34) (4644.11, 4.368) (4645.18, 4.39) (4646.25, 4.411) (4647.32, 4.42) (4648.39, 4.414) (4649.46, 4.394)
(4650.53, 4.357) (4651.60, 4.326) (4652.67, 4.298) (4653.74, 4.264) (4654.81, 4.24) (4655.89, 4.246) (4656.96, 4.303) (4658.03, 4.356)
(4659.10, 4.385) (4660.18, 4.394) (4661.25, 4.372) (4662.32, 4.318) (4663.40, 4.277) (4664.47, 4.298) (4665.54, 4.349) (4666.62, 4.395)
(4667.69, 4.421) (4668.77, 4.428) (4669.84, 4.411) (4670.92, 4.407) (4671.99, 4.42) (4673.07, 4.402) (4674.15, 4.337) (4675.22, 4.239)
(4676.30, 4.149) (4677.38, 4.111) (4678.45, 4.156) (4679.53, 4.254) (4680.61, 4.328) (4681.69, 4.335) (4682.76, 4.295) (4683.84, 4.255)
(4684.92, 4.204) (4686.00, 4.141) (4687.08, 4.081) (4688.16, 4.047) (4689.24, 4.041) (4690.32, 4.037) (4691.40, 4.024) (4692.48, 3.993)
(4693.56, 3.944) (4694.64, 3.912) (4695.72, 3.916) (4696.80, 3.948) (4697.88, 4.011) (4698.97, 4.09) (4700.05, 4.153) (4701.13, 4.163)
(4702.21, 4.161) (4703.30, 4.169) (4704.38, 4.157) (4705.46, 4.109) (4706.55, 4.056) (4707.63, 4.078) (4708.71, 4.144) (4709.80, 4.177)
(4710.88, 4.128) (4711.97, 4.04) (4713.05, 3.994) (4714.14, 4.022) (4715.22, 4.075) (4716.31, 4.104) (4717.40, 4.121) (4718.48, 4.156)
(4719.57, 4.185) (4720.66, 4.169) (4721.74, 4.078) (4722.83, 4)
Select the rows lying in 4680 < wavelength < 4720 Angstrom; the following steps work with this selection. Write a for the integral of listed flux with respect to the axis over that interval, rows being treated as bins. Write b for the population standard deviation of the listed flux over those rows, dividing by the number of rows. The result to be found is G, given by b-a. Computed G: -164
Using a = 164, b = 0.103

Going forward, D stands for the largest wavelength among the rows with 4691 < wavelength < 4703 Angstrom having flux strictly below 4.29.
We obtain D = 4702.21 Angstrom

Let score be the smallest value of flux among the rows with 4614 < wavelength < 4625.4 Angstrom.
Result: 4.374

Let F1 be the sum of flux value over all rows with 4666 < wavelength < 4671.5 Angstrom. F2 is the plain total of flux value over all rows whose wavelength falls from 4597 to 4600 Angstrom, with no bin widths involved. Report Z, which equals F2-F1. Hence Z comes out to -9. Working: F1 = 22.1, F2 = 13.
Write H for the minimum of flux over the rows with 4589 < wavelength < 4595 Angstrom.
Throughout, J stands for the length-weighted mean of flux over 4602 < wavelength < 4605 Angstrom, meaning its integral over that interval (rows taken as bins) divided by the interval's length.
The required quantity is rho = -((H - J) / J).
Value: 0.003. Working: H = 4.305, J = 4.32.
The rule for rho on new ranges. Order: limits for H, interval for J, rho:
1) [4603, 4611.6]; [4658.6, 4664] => 0.007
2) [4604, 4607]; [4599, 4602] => -0.032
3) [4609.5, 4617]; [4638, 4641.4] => -0.049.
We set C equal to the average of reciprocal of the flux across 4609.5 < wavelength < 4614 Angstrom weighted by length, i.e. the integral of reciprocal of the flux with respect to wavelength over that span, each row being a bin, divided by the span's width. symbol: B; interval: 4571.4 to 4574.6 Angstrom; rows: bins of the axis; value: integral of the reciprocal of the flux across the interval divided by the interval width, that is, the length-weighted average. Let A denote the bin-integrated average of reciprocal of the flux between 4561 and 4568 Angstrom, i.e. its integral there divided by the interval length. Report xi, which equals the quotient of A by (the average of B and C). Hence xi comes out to 0.93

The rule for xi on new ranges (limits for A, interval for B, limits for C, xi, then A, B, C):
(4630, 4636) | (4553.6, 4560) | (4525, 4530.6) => 1.05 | 0.226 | 0.210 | 0.219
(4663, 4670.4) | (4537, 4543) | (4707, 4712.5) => 1.01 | 0.229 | 0.212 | 0.243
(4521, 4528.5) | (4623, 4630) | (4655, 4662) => 0.92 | 0.210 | 0.228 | 0.231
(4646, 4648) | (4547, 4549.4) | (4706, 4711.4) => 0.99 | 0.226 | 0.215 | 0.243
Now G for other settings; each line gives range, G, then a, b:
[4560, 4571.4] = -54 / 54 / 0.088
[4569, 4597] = -123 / 123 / 0.090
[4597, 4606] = -39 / 39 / 0.065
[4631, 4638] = -31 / 31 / 0.093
